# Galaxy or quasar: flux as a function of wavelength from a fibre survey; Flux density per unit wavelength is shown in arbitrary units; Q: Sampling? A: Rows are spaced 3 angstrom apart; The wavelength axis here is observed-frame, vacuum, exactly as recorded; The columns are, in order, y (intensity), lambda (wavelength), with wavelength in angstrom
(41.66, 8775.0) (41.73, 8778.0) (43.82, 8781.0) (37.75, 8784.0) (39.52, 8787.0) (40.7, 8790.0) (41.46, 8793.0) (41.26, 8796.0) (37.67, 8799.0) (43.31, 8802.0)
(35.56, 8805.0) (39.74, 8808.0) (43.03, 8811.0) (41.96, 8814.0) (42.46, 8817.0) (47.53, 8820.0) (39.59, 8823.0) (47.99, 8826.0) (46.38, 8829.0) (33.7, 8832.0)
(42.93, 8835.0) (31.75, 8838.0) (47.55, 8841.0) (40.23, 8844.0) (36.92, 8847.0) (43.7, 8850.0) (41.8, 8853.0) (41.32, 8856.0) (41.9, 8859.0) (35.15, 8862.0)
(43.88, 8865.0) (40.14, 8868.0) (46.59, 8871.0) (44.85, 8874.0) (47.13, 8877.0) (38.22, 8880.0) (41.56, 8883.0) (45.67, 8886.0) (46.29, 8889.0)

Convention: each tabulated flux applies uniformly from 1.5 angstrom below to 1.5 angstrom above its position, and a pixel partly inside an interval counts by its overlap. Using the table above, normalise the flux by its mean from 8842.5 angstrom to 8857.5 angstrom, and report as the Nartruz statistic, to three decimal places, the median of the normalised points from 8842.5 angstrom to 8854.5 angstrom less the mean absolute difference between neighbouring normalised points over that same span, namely 0.907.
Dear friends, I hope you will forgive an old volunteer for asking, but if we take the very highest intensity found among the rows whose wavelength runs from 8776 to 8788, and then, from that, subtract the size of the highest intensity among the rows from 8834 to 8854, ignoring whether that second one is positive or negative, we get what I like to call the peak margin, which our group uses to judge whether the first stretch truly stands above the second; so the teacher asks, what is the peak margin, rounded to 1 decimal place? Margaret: -3.7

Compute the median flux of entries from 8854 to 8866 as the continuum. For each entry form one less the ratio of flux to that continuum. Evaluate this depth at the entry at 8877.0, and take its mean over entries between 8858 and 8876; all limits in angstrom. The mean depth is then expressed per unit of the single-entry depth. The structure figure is 0.1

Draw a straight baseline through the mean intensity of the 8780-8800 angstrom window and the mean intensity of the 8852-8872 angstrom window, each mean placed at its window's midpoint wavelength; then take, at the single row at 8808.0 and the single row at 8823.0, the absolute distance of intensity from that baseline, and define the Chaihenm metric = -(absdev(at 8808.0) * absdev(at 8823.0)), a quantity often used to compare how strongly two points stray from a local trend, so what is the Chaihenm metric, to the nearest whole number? -1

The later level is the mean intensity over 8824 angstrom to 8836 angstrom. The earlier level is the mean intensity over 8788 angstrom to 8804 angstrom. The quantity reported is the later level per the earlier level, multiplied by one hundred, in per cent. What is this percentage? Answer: 105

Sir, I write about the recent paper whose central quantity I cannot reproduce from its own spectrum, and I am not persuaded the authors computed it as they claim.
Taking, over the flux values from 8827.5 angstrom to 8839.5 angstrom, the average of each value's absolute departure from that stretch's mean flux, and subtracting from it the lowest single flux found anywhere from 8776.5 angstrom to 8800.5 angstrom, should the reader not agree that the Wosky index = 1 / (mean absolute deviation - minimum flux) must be -0.0315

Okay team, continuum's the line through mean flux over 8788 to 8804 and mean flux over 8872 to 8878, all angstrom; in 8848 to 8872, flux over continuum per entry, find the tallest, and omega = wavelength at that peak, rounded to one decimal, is 8871.0 angstrom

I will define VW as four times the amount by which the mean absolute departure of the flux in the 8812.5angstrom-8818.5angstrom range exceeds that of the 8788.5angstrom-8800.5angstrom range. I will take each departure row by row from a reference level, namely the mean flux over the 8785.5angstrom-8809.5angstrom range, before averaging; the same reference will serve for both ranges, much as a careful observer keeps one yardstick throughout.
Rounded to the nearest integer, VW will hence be 3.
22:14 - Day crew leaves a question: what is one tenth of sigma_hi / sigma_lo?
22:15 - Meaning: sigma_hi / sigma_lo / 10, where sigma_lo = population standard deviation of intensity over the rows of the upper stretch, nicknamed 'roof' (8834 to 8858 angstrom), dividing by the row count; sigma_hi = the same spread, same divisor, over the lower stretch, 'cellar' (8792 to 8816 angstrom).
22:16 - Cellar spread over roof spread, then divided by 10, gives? 0.06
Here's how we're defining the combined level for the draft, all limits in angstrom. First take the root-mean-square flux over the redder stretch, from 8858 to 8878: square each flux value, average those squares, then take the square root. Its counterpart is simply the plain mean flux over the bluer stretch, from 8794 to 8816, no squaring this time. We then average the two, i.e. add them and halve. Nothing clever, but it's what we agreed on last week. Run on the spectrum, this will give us 41.7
